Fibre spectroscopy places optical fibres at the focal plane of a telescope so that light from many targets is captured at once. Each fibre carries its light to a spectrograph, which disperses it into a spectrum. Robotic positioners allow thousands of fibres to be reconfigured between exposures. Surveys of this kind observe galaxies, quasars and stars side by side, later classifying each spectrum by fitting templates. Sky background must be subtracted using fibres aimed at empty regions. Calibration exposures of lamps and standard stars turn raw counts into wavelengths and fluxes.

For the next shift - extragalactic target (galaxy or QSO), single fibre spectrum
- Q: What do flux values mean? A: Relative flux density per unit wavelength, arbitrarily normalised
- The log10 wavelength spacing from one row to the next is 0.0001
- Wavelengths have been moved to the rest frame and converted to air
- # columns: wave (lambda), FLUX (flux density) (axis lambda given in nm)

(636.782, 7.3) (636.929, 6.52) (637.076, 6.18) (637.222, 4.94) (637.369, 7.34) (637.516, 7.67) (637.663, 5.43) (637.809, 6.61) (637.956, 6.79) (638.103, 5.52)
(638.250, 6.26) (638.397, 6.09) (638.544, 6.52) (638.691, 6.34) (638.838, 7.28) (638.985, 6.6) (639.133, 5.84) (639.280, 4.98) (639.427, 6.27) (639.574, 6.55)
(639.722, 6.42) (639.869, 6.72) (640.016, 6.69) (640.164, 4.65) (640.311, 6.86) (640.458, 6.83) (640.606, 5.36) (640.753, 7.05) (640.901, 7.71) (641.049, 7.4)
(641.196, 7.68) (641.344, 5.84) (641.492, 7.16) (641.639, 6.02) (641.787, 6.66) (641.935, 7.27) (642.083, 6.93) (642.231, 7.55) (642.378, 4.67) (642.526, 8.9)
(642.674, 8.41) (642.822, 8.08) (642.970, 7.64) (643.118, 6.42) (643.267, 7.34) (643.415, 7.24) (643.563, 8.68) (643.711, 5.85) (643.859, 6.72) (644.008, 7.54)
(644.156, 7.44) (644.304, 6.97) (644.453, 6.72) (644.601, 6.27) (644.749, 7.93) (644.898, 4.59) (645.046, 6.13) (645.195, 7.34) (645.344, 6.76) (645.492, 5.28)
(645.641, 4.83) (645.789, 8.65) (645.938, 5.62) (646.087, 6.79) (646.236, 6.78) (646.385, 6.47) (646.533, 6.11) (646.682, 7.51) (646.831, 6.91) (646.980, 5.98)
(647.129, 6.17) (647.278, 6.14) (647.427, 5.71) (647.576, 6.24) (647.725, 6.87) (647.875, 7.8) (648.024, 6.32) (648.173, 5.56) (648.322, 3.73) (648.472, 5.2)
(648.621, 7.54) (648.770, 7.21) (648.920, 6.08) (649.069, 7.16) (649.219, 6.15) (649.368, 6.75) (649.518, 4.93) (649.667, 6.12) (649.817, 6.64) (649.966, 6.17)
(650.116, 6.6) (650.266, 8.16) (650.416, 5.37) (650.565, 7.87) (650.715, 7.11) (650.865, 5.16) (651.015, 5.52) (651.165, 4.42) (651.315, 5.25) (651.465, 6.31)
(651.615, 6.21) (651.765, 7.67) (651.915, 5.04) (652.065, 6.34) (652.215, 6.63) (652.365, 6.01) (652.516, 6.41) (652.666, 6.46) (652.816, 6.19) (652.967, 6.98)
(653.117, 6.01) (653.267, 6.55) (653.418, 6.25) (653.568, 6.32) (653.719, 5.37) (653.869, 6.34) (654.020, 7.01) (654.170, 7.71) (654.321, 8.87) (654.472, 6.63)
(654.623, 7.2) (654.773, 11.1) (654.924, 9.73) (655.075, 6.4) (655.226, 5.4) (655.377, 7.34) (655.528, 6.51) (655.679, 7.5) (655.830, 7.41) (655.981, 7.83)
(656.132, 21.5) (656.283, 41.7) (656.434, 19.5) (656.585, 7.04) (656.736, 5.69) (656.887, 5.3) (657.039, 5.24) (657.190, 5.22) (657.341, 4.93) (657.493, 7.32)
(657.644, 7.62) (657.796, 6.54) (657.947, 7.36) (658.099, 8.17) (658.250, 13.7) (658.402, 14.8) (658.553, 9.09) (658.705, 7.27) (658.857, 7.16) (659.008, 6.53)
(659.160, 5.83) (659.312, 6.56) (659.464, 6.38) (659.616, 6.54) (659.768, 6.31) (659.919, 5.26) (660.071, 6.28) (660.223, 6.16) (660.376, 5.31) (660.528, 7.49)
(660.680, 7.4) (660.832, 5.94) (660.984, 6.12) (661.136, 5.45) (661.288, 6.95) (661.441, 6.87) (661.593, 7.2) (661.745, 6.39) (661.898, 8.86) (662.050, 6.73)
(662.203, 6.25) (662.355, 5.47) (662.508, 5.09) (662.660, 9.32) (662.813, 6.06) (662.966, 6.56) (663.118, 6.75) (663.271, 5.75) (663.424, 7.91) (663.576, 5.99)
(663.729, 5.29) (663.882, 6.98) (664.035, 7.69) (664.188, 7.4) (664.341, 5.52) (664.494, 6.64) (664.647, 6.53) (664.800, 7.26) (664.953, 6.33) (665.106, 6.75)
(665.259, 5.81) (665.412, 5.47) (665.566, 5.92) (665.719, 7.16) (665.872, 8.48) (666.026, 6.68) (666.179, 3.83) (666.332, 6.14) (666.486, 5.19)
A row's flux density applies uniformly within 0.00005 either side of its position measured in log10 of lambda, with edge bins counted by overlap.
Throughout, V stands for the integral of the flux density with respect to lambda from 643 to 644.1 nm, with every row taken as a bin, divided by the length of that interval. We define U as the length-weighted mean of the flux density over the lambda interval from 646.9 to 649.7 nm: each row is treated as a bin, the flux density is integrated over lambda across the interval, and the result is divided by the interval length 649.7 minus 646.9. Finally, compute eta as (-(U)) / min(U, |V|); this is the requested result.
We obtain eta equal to -1.00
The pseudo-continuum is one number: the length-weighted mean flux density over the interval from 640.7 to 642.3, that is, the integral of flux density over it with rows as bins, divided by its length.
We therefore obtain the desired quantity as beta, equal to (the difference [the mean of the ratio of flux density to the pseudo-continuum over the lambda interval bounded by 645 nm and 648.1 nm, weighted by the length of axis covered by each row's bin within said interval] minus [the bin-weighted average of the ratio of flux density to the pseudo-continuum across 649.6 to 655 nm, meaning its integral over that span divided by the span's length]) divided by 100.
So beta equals -0.0002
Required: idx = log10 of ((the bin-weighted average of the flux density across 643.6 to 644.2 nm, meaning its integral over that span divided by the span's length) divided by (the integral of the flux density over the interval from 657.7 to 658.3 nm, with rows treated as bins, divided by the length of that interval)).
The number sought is -0.10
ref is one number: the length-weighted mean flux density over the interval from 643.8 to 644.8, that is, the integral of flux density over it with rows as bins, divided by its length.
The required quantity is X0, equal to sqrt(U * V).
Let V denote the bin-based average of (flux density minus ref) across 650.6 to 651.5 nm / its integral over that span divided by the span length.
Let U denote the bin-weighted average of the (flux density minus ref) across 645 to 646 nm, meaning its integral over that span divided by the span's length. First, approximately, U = -0.68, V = -1.37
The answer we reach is 0.97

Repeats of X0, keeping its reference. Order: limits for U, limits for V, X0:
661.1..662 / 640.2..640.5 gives 0.17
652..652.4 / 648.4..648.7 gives 0.70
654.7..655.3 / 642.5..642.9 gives 1.20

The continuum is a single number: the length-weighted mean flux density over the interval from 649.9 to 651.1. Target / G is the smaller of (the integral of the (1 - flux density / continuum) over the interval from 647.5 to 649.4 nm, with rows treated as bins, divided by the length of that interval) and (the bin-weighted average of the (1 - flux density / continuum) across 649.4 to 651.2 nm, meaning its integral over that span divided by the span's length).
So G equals 0.02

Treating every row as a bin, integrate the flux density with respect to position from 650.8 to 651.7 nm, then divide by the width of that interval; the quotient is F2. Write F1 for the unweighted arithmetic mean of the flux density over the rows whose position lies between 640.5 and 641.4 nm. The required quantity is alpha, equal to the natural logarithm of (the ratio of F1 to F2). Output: 0.2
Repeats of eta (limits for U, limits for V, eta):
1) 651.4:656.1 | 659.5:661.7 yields -1.10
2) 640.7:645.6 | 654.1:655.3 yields -1.00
